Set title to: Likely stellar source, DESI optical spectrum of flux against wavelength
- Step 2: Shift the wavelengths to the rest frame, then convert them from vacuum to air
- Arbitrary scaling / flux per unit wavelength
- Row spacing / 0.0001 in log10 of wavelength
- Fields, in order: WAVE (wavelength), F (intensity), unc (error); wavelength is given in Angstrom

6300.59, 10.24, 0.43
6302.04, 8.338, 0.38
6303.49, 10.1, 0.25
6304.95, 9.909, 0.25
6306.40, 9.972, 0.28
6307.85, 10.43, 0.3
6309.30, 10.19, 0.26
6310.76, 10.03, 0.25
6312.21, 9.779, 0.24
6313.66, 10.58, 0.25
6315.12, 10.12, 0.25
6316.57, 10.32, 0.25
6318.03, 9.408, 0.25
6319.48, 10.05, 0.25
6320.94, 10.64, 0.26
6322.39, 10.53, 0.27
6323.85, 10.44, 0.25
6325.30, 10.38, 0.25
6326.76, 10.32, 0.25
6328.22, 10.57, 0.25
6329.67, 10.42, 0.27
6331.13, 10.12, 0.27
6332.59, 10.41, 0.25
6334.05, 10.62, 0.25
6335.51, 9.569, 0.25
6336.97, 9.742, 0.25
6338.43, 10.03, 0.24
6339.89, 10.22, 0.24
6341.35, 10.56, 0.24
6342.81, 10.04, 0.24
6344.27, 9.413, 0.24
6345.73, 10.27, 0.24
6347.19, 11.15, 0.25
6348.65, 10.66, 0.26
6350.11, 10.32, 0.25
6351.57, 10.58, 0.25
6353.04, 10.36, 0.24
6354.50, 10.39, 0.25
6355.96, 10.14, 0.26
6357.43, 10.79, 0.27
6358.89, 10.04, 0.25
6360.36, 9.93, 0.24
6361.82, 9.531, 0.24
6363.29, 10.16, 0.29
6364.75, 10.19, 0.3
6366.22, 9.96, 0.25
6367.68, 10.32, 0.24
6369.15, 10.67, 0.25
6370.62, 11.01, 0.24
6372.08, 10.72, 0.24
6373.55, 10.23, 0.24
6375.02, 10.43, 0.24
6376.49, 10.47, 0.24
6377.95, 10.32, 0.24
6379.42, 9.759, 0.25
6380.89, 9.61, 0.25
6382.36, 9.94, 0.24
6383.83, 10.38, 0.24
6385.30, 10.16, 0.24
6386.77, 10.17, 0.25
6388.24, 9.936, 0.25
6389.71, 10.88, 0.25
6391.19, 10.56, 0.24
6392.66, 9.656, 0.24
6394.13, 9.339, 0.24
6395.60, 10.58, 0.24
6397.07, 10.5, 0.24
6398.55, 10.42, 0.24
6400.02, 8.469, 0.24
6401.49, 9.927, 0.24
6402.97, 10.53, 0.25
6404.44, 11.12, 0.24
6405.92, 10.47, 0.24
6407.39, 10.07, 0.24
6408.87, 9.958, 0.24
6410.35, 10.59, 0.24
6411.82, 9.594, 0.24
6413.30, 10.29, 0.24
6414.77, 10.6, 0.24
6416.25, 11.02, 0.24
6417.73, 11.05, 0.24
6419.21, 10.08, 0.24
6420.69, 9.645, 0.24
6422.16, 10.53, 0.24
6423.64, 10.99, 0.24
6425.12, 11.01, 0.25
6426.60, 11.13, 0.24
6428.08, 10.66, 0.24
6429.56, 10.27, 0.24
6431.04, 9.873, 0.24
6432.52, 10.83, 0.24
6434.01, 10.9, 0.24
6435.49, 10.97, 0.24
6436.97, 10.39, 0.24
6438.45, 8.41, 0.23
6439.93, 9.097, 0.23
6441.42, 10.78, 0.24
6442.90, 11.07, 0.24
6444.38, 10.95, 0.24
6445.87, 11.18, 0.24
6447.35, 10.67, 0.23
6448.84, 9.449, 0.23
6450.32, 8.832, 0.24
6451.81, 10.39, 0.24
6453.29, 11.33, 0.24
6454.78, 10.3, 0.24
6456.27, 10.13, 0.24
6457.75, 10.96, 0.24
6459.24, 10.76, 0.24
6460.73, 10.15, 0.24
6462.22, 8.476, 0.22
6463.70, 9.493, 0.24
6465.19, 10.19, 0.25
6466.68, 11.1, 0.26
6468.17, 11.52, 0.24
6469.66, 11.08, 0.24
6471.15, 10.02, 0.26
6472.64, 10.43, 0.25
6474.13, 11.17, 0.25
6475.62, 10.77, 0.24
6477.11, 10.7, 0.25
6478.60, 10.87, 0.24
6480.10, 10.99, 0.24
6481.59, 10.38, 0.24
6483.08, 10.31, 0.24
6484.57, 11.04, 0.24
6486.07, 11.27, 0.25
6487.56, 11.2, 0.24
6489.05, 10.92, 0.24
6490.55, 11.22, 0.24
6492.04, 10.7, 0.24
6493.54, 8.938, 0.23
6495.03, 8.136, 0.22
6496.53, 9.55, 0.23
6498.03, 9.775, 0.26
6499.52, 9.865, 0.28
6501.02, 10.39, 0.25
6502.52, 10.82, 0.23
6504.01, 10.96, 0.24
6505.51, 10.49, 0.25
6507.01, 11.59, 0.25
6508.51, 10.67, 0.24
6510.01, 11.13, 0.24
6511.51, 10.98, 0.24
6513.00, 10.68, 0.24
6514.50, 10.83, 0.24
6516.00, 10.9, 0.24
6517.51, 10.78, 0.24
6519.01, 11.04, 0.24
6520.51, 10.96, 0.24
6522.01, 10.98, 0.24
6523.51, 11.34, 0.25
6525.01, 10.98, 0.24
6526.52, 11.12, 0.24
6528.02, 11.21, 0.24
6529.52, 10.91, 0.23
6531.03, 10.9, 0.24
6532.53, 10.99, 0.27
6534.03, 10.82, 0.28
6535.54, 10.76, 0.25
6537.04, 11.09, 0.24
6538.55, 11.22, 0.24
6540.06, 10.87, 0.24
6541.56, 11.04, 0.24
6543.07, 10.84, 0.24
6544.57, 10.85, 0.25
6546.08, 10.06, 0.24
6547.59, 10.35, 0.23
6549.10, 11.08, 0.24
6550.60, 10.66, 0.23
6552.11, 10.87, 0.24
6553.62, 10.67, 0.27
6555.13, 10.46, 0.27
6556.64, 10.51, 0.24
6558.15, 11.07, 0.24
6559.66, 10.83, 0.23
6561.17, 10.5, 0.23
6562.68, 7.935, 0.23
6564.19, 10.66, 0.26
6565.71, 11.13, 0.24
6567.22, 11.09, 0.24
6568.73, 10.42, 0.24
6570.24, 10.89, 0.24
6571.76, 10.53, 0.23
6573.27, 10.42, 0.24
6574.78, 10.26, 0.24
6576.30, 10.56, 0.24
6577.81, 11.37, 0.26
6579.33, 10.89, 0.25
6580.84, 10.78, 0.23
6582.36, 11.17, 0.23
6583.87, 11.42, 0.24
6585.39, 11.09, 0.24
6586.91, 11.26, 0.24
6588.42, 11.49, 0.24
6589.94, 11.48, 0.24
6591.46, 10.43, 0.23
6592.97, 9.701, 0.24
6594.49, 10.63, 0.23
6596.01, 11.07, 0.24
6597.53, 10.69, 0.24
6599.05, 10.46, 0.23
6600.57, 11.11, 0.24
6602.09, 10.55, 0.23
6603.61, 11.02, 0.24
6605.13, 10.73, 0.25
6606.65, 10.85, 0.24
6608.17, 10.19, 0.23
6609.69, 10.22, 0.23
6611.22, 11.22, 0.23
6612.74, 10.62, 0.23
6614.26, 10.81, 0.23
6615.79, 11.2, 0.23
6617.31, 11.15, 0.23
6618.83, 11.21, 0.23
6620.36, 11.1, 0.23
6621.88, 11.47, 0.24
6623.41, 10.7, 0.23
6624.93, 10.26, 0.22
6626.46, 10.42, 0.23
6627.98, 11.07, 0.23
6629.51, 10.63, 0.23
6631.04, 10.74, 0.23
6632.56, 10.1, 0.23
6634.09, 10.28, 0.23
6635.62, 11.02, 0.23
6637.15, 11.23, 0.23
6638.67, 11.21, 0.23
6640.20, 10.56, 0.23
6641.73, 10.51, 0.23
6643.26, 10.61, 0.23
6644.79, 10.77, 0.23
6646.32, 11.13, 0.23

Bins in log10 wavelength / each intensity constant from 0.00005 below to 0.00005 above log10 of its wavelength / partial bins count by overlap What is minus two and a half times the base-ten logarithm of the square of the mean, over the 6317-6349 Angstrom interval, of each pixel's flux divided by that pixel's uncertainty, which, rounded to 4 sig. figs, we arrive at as -8.059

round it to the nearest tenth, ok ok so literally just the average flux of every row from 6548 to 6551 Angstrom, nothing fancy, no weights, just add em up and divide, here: 10.9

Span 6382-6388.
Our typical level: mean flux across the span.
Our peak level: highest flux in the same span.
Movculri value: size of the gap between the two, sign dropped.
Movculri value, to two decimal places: 0.22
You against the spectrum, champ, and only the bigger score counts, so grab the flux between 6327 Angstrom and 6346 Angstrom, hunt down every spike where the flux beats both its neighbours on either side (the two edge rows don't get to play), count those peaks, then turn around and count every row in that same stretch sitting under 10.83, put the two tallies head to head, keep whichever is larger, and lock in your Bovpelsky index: 13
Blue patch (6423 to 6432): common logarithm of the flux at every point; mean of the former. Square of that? 1.06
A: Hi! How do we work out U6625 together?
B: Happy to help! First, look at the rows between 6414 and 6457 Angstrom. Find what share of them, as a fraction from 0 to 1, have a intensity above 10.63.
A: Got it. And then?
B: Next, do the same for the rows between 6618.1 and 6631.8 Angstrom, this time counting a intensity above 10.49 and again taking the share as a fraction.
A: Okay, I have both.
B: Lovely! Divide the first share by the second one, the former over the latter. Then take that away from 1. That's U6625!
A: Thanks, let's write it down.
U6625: 0.3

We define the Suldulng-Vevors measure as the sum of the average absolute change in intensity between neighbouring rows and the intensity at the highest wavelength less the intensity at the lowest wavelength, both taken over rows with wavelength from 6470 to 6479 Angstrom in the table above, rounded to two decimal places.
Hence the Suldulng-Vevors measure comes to 1.21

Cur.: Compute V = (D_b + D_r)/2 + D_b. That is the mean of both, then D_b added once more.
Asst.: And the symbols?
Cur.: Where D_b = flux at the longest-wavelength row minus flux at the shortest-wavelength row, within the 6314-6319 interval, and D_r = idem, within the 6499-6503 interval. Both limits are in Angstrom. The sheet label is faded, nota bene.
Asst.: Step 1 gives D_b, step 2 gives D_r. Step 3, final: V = -0.6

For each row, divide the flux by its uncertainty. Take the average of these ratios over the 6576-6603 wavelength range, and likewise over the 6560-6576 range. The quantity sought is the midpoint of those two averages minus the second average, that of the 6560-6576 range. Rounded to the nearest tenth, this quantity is 1.1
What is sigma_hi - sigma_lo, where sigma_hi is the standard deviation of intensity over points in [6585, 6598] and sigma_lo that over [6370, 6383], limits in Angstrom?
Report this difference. 0.12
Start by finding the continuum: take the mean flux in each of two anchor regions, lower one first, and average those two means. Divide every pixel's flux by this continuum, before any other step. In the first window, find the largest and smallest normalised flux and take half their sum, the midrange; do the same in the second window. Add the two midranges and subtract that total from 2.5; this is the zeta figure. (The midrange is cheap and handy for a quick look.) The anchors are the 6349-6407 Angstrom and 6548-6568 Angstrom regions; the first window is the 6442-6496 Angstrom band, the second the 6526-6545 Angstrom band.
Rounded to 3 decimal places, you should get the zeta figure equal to 0.499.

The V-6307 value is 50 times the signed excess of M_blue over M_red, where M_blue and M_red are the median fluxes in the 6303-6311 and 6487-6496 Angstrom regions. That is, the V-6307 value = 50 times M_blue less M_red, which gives -37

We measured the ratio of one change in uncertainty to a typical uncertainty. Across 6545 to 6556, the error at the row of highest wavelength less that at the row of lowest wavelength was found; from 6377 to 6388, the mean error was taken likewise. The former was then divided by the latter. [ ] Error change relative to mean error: 0.123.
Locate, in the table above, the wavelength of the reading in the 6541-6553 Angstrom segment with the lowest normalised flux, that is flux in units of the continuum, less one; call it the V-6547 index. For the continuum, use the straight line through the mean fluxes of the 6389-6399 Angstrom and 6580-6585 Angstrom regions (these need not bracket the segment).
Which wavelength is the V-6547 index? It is 6546.08 Angstrom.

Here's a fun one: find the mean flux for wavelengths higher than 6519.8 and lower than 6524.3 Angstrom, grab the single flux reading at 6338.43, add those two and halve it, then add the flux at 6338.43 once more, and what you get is 20.6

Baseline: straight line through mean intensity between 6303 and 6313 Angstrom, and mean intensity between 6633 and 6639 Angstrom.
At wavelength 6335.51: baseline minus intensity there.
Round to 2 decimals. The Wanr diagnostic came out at 0.56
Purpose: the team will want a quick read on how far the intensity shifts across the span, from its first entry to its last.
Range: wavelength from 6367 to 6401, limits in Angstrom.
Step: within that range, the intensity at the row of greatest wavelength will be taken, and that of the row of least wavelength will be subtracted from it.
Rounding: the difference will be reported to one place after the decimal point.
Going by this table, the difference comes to -1.9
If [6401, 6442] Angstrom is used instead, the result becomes 0.9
